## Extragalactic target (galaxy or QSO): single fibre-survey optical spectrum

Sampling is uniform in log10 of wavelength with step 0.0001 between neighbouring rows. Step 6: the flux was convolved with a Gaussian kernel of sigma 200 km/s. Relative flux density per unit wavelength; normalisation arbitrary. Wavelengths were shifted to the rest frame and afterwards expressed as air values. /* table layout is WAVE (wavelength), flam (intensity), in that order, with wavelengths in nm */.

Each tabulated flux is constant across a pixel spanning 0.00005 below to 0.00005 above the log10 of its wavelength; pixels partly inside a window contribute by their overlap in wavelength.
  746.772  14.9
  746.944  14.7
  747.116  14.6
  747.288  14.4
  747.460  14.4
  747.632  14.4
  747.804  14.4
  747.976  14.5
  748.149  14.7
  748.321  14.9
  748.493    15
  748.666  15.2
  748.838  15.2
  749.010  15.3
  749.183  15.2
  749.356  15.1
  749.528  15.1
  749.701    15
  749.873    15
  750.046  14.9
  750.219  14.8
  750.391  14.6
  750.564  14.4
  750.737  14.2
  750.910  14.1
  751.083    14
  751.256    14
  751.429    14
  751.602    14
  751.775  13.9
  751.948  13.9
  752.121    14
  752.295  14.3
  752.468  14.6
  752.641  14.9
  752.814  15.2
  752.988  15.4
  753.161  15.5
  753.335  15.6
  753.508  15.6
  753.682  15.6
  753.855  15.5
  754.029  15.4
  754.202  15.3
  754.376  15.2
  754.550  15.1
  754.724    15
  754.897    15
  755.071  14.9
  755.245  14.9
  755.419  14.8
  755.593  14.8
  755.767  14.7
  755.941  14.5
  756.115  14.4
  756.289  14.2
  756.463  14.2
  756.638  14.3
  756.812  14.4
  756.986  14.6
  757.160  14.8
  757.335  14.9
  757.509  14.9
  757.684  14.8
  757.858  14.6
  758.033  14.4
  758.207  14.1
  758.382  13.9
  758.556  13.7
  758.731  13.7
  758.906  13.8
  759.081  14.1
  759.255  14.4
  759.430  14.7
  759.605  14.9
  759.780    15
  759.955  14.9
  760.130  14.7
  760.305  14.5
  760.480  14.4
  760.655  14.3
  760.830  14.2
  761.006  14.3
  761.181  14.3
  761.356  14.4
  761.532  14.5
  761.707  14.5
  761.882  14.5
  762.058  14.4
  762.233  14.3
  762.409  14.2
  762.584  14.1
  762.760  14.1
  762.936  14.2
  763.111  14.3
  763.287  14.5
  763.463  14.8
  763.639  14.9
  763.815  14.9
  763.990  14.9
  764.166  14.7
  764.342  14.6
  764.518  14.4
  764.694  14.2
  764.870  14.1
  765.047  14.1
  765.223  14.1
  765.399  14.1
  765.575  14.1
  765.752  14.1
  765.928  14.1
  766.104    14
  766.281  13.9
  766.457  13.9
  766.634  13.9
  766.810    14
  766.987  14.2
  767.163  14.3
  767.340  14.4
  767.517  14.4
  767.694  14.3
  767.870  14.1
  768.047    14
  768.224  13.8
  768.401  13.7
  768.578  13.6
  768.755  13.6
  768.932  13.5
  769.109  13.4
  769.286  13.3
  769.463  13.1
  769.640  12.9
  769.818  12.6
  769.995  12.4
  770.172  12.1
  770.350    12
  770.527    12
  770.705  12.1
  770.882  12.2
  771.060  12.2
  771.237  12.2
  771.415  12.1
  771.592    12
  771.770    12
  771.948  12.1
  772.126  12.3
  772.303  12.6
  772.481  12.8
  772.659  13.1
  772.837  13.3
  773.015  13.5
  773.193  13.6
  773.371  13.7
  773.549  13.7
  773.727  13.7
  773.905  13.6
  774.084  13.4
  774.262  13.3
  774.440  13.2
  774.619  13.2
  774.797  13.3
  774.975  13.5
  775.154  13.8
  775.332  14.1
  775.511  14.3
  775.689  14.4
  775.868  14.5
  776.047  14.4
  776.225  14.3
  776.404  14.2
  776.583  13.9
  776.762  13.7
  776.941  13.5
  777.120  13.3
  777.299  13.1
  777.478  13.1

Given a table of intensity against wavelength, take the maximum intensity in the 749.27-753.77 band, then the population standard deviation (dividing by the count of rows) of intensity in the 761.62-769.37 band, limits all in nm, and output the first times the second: 6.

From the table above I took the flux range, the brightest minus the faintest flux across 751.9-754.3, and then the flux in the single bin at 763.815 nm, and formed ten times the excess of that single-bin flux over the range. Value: 132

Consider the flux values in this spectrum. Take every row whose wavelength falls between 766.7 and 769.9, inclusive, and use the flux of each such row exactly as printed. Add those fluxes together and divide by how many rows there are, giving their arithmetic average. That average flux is 13.7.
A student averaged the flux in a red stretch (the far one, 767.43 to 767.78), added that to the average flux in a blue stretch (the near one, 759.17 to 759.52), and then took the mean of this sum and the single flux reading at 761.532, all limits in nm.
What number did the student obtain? 21.7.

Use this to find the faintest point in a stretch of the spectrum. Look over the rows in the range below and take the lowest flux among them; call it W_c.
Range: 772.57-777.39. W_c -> 13.1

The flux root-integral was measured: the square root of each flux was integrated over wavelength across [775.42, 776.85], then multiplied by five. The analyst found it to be 26.95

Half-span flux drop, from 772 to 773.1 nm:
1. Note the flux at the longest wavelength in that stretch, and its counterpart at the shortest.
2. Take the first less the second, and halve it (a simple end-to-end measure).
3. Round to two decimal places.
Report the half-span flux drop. 0.60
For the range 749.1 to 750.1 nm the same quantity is -0.15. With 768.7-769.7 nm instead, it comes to -0.35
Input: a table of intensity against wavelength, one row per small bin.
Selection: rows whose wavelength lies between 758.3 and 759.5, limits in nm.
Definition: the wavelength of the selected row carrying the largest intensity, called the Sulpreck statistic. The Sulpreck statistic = 759.430 nm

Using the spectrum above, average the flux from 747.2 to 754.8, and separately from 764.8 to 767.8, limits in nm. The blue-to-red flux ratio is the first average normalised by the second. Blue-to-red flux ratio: 1.05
